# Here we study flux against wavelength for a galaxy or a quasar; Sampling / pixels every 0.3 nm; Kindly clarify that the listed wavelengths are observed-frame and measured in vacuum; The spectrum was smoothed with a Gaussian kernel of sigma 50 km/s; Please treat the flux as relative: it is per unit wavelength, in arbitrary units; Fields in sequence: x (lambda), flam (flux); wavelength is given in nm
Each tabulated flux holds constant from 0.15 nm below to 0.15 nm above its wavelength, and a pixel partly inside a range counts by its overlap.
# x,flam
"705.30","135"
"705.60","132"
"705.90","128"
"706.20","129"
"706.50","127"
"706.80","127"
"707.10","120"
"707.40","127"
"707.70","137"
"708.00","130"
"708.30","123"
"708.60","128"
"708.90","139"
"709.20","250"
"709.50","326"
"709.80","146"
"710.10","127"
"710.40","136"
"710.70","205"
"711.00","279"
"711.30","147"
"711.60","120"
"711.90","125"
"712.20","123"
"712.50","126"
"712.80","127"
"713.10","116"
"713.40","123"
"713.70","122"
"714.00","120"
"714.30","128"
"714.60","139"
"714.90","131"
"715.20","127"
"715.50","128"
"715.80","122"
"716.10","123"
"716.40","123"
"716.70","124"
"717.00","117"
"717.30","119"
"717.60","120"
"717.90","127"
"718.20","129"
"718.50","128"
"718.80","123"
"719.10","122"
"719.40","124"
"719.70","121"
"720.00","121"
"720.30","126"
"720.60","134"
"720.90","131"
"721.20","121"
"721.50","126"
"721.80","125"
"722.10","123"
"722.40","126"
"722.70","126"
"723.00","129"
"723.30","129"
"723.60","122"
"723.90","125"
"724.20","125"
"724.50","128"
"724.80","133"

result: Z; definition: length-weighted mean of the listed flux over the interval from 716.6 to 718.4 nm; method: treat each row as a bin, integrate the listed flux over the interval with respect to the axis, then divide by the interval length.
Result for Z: 123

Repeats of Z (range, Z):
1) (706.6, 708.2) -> 128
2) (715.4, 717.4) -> 122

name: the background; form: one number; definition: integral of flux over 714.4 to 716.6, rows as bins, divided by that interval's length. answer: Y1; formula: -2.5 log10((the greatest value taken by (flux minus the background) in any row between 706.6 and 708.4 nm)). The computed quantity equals -2.4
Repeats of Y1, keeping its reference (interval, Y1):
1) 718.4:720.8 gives -2.0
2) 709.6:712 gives -5.5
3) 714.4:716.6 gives -2.7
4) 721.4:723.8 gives -0.4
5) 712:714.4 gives 0.8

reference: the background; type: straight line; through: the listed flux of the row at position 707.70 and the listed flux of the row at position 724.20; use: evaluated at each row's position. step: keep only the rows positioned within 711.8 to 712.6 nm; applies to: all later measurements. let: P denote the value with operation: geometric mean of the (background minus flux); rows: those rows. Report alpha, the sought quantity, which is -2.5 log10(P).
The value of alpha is -2.4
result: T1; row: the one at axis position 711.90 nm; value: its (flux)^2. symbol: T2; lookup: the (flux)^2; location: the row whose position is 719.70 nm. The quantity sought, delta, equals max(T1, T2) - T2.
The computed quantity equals 984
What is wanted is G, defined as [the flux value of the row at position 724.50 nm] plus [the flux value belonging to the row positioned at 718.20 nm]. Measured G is 257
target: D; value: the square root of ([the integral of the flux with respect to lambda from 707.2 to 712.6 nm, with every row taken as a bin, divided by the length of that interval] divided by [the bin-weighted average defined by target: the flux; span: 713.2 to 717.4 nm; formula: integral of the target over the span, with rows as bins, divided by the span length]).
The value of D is 1.14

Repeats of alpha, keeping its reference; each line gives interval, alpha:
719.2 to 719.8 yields -1.9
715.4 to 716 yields -1.9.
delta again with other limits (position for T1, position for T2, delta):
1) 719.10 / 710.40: 0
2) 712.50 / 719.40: 500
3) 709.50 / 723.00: 89635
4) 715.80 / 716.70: 0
